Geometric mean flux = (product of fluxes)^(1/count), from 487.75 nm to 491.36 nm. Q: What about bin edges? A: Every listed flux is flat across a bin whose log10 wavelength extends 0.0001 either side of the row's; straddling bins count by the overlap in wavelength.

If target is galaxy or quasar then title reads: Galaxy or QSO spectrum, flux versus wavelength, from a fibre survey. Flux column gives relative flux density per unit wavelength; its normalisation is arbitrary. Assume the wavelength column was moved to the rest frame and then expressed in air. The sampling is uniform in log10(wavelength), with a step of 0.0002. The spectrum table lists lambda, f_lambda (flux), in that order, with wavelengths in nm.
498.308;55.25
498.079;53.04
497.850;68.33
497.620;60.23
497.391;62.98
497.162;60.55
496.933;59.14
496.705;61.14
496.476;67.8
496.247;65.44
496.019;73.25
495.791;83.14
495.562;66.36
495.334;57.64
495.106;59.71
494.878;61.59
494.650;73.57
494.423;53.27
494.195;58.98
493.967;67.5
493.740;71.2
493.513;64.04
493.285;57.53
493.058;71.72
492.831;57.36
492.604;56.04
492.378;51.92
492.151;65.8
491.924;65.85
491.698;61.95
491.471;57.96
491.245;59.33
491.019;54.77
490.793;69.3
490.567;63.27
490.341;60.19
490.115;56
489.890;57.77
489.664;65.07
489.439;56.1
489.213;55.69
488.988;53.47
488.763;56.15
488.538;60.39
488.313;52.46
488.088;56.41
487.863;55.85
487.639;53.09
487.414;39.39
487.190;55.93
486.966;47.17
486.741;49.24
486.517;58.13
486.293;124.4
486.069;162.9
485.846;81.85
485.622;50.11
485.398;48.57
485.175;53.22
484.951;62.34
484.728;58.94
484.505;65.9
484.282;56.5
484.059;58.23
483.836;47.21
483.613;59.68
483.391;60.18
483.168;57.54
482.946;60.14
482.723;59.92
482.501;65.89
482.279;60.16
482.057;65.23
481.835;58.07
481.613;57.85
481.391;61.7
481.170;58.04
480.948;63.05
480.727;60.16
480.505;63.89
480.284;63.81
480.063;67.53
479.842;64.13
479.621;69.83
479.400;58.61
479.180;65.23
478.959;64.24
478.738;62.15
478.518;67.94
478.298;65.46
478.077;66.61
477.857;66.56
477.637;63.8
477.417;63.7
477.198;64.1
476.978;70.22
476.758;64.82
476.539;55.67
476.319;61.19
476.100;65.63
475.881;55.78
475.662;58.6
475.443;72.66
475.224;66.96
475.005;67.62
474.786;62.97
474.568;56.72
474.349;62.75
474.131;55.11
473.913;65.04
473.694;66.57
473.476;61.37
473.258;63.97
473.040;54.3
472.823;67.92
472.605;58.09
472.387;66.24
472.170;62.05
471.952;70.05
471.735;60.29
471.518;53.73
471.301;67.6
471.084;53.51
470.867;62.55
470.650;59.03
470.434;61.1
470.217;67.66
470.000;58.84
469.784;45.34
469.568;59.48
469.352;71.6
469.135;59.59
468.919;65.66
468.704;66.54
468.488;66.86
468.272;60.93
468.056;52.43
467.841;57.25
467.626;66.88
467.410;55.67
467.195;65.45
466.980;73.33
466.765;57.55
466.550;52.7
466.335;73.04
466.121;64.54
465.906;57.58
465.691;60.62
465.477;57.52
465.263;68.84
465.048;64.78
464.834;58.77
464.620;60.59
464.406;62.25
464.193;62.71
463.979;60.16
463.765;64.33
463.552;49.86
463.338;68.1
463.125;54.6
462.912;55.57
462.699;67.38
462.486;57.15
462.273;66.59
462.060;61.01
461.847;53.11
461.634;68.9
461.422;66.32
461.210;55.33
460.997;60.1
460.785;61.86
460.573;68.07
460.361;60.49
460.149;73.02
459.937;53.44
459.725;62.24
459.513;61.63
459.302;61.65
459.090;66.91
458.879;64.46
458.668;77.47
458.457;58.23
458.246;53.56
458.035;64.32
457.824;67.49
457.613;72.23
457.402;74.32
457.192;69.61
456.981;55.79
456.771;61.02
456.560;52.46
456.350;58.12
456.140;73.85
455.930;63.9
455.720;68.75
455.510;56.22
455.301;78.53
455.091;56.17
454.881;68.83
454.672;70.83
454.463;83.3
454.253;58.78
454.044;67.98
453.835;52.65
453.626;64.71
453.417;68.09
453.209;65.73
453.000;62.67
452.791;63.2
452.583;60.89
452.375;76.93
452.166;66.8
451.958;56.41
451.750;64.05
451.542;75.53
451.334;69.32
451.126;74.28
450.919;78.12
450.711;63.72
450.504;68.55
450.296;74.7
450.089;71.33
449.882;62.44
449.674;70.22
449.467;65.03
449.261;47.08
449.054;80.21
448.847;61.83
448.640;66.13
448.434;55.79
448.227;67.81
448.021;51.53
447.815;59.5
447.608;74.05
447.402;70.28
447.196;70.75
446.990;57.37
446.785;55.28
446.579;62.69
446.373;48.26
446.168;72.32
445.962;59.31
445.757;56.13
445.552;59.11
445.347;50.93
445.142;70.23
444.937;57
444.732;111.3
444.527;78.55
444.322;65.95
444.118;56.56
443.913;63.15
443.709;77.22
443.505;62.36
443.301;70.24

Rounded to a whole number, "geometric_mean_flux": 58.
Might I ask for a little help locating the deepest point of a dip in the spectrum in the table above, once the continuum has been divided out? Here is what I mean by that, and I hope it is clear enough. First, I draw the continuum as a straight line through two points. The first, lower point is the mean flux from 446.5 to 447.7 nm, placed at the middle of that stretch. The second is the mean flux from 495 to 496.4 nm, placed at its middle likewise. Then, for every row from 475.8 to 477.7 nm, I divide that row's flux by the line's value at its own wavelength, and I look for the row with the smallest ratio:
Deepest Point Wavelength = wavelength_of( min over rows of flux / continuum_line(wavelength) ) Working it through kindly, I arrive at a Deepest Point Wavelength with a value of 476.539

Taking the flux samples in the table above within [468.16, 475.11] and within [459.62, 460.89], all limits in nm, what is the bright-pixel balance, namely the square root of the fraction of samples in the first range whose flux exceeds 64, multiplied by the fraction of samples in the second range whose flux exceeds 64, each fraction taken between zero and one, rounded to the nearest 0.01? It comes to 0.20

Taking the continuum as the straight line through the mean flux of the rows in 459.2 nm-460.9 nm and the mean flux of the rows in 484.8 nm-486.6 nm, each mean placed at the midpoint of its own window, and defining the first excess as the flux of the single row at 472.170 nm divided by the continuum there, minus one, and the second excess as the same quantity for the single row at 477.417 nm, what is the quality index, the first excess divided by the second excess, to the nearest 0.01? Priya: 0.87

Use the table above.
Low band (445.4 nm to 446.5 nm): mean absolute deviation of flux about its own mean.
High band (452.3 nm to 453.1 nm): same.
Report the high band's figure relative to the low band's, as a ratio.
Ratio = 1.01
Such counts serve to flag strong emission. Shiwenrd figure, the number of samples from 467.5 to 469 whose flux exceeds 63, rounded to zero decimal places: 4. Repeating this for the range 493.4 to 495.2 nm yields 4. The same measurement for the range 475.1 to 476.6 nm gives 3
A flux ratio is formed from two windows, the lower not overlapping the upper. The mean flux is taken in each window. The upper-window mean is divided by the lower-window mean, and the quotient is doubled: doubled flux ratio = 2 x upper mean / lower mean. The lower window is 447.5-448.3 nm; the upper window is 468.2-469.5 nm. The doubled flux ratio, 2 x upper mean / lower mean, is 2.06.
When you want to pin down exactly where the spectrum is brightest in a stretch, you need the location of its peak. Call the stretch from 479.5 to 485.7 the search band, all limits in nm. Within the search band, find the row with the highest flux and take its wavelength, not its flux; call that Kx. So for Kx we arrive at 479.621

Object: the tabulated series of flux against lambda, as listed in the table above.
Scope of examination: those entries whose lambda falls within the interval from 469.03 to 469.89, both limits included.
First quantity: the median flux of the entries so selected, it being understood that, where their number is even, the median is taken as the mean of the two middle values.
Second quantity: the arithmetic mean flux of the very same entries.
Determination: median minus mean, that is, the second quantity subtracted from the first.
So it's 0.53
